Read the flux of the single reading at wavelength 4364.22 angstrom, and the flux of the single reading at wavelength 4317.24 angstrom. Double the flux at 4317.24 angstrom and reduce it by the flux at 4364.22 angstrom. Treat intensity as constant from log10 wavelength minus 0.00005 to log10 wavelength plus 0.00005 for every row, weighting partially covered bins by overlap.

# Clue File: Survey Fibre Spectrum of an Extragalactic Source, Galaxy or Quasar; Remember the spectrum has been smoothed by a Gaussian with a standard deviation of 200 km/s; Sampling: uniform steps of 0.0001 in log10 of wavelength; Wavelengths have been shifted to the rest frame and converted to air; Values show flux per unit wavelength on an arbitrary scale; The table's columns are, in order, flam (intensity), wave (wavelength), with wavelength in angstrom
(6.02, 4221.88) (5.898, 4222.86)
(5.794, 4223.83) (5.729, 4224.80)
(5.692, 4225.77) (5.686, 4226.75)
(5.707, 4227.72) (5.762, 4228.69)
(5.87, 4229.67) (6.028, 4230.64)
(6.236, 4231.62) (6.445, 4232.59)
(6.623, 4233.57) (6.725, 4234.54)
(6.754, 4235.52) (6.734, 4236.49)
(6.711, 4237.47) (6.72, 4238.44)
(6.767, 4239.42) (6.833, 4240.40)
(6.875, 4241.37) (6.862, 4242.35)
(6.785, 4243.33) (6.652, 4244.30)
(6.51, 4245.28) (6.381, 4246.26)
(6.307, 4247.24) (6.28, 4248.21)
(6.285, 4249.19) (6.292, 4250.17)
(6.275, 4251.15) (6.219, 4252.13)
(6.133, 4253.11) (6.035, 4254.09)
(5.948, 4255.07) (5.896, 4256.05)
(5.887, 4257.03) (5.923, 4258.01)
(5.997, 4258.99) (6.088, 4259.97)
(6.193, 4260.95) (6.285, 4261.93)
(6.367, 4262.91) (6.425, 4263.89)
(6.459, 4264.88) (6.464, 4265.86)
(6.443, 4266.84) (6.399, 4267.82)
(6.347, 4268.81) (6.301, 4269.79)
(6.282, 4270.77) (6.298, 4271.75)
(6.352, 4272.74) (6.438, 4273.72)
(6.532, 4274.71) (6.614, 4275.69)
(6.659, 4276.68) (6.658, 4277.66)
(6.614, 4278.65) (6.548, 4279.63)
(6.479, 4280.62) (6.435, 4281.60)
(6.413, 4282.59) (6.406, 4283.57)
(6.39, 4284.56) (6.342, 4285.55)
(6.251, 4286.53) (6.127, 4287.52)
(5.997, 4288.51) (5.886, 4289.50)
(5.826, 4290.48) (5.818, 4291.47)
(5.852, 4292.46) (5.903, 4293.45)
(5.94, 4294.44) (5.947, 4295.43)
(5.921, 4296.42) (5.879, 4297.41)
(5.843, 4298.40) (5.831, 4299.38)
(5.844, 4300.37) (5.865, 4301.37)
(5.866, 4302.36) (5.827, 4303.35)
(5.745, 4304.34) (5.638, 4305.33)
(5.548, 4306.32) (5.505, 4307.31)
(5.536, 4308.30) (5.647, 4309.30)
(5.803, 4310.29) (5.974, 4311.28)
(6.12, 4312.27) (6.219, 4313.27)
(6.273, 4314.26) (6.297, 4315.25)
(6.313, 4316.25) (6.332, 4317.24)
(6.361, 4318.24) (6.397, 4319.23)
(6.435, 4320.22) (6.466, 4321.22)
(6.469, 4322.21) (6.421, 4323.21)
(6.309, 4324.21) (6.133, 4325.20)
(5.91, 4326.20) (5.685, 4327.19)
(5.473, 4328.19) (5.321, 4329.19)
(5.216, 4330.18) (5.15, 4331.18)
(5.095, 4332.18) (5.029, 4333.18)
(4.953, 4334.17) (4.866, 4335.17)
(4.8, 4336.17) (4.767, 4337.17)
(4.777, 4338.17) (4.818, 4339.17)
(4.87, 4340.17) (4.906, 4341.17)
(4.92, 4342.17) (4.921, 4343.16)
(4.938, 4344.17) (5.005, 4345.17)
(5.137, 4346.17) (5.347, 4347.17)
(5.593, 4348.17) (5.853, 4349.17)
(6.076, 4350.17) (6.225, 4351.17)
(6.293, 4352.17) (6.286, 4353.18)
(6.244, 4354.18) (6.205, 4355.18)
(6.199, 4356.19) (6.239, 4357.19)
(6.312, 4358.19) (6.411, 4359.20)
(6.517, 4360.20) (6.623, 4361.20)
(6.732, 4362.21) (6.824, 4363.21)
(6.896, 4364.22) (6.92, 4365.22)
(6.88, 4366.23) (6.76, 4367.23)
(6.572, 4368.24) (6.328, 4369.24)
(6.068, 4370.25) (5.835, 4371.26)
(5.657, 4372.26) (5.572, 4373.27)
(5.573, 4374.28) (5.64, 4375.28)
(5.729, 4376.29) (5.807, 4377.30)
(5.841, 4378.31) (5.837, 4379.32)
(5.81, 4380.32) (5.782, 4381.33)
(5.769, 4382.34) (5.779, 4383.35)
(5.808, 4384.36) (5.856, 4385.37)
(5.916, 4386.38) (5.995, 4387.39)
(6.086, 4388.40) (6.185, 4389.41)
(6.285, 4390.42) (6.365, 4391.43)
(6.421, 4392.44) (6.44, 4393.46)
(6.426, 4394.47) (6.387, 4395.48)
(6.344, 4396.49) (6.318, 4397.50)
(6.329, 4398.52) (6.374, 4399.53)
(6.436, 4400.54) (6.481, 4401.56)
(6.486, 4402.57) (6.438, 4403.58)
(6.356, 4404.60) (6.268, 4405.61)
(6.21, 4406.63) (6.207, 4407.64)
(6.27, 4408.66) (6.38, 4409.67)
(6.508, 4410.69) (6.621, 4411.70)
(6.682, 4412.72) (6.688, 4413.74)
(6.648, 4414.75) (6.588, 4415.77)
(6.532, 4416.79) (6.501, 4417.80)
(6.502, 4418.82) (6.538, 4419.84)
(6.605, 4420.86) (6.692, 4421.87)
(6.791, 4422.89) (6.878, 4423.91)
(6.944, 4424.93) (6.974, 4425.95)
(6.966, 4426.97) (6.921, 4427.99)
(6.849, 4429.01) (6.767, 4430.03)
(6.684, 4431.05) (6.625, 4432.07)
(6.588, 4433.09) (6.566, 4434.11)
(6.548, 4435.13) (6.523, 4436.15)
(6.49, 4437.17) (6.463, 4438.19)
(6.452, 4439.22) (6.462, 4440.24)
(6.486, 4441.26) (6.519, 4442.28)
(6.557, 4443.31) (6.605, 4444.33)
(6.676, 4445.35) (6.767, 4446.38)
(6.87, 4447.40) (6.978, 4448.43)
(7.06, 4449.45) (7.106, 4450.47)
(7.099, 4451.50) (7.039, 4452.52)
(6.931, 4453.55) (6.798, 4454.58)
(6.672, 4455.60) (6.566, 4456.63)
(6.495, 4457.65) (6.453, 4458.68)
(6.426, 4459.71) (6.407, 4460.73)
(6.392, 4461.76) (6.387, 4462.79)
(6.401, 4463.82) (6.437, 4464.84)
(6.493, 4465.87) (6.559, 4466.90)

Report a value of 5.77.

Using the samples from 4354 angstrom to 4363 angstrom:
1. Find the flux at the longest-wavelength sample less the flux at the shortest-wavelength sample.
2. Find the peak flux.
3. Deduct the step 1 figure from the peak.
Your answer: 6.2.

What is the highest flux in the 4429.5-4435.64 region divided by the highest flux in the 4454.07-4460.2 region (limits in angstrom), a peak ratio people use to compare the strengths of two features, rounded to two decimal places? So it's 1.00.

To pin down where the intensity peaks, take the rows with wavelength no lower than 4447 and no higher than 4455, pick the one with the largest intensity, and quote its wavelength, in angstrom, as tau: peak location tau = 4450.47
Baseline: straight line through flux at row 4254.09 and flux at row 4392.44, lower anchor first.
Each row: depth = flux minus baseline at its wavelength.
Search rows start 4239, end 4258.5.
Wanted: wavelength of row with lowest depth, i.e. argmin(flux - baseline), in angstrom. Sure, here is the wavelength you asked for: 4257.03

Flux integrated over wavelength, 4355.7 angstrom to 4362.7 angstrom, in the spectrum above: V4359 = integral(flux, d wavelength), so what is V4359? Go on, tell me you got 45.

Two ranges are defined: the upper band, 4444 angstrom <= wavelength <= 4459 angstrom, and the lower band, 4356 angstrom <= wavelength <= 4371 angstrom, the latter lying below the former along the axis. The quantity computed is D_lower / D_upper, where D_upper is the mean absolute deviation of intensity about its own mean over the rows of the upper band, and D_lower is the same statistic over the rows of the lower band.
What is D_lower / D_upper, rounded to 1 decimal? 1.3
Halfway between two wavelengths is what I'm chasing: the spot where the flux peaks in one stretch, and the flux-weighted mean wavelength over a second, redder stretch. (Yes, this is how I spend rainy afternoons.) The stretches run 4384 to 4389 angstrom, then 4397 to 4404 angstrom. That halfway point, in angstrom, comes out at 4394.5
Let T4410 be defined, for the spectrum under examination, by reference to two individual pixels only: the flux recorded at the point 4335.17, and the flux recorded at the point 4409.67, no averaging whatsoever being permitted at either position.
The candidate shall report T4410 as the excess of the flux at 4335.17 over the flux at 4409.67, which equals -1.5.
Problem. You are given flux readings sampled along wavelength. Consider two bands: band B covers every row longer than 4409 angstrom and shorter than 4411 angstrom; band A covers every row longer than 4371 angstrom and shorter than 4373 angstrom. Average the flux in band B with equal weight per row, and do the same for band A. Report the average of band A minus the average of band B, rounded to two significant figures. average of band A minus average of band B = -0.70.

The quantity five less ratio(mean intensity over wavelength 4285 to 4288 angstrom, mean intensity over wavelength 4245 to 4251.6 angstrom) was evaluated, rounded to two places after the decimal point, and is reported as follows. 4.01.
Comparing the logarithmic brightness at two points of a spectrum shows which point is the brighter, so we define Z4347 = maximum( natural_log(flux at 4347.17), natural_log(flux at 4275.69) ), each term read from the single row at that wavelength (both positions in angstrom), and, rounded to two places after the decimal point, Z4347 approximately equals 1.89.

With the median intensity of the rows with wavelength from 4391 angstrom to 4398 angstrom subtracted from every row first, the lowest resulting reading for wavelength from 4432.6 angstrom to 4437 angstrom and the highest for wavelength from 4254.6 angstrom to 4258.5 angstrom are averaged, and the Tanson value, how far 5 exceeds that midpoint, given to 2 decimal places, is 5.15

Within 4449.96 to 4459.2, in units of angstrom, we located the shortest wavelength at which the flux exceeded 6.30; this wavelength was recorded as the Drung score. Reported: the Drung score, 4450.47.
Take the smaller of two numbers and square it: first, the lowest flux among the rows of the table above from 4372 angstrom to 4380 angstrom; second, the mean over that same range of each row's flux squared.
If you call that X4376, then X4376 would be 31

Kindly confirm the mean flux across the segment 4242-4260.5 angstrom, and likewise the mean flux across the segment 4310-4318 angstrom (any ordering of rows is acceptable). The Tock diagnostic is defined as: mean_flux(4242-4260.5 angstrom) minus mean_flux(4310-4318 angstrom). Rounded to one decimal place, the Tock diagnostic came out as 0.1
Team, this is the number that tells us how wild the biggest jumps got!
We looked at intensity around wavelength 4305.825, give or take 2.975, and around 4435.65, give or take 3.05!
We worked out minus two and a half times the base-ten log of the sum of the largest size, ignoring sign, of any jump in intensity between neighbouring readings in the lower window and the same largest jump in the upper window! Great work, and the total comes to 2.13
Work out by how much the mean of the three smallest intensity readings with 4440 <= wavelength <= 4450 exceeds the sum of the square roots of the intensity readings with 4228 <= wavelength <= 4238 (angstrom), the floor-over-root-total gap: -18.8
